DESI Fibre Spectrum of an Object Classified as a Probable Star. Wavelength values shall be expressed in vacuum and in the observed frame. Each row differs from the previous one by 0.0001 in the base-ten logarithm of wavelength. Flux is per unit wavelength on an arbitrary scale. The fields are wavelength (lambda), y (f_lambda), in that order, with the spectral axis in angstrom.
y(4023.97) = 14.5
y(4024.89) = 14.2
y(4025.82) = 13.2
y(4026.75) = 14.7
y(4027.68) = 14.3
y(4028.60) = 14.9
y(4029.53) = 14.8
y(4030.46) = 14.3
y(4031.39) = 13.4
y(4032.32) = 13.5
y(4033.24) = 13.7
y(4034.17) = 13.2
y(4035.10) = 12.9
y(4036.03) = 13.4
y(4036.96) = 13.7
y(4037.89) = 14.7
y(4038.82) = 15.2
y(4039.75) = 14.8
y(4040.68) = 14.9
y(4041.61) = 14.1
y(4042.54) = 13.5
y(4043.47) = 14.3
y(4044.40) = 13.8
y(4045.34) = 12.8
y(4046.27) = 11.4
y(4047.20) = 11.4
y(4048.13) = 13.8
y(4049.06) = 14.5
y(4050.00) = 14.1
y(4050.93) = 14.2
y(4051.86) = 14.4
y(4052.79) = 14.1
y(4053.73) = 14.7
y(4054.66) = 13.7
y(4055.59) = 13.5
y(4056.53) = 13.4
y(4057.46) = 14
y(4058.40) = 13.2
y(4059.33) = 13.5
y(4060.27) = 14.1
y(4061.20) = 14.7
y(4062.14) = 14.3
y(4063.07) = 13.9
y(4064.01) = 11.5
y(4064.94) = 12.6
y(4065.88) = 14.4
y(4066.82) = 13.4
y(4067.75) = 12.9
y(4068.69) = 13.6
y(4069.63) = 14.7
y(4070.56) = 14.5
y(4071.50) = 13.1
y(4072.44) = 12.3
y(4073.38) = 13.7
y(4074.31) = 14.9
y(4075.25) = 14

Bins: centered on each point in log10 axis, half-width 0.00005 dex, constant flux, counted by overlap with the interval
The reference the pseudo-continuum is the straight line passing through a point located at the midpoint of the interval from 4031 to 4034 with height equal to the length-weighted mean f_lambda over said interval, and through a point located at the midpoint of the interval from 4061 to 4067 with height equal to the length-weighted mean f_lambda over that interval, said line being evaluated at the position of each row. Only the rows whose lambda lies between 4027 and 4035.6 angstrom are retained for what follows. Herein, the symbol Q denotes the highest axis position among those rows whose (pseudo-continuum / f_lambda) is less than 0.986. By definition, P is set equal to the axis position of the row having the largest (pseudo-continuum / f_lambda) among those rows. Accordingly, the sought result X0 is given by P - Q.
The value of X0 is 4.6 angstrom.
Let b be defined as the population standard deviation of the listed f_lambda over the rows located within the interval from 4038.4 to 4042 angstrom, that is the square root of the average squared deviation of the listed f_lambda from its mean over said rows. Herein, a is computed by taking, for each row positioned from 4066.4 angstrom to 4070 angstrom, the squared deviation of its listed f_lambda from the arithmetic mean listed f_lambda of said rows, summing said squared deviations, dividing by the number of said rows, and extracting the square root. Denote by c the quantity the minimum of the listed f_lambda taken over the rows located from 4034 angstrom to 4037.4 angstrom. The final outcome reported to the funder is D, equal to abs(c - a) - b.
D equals 11.8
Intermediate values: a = 0.7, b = 0.40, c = 12.9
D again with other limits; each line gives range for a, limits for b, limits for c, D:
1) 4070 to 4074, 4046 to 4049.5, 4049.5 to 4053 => 11.9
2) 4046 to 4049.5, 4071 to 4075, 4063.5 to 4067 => 9.2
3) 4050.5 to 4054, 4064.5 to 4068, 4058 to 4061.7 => 12.3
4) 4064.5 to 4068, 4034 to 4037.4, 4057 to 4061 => 12.2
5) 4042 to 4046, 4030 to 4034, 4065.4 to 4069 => 12.0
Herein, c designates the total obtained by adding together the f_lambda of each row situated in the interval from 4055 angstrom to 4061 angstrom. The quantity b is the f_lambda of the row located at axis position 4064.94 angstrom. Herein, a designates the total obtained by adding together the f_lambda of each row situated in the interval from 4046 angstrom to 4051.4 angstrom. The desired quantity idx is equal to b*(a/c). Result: 12.2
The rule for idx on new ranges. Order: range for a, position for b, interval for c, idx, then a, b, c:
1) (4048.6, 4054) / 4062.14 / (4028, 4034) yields 14.5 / 86.0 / 14.3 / 85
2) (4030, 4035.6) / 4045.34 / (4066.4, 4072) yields 12.6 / 81.0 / 12.8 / 82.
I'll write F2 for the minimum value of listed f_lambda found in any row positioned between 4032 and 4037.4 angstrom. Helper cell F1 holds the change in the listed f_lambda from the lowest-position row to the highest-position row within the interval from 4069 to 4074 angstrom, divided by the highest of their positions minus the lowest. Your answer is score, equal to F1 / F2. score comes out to -0.021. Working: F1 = -0.27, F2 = 12.9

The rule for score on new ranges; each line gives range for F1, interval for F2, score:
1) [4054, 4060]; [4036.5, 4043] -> -0.003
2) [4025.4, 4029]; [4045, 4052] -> 0.054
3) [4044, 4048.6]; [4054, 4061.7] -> 0.000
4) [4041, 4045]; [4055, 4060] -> -0.008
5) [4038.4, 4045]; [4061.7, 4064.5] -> -0.022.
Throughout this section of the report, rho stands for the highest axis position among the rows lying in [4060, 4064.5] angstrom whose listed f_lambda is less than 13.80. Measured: 4064.01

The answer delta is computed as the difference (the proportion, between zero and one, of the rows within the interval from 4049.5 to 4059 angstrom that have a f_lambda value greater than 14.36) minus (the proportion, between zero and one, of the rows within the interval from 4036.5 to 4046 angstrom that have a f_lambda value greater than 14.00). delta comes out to -0.4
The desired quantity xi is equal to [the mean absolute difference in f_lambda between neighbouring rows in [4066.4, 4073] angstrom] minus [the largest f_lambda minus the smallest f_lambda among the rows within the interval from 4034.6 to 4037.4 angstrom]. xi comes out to 0.0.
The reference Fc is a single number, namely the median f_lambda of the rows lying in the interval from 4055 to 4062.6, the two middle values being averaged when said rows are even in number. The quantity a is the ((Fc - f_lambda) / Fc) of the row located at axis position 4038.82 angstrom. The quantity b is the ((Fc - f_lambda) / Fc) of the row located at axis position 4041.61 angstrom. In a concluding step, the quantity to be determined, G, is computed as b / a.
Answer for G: 0.2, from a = -0.105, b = -0.025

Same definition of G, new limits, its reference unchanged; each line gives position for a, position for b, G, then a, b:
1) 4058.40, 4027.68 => -1.0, 0.040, -0.040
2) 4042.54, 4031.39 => 1.4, 0.018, 0.025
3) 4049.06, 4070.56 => 1.0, -0.055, -0.055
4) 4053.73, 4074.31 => 1.2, -0.069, -0.084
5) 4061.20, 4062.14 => 0.6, -0.069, -0.040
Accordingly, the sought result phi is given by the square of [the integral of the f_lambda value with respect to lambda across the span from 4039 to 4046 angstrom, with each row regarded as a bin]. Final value 9598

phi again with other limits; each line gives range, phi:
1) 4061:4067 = 6547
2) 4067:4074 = 9041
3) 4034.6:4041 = 8262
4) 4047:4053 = 6946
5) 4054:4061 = 9207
